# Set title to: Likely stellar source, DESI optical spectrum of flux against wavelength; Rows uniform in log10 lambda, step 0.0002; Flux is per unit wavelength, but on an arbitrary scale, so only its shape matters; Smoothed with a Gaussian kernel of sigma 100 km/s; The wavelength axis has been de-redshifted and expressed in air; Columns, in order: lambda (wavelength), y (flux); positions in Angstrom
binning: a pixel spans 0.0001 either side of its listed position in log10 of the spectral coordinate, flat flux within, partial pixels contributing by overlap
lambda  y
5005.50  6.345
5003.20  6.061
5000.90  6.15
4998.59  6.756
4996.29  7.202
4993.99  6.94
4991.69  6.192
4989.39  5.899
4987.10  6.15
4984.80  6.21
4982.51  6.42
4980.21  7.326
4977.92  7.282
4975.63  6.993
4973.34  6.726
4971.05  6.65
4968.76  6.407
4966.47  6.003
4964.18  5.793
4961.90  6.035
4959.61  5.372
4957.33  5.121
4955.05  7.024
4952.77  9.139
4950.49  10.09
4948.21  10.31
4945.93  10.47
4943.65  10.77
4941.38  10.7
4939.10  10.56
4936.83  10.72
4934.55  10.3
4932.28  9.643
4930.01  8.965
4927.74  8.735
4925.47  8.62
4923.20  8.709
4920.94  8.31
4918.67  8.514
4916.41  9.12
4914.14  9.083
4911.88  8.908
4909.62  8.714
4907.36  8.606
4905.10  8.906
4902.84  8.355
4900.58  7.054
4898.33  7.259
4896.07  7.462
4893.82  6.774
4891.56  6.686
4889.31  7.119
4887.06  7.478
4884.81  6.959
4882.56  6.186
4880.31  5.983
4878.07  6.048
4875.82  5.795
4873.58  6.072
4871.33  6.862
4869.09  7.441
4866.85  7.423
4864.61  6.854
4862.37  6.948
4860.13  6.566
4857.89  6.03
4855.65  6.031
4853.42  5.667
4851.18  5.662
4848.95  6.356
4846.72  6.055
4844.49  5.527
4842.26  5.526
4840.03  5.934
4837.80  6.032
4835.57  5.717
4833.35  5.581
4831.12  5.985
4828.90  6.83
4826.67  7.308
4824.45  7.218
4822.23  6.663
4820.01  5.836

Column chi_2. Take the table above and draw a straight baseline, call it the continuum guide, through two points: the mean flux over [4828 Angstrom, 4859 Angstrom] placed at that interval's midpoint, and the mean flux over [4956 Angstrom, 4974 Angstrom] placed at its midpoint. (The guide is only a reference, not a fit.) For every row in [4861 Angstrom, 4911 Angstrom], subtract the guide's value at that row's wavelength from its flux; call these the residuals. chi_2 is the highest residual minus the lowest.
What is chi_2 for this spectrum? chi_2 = 3.1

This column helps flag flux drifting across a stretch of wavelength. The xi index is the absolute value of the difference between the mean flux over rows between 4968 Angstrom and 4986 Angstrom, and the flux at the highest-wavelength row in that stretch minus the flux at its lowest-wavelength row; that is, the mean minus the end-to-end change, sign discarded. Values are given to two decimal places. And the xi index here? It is 6.95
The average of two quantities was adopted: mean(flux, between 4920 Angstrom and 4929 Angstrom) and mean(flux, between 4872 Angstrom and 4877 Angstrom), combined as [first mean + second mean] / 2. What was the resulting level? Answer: 7.3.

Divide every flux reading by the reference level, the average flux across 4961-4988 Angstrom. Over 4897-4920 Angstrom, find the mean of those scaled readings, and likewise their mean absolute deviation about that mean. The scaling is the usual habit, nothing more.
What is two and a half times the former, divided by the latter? 39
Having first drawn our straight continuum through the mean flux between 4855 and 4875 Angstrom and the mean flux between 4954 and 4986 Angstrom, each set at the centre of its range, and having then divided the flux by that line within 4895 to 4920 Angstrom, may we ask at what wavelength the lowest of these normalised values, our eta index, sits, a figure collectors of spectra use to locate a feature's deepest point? 4900.58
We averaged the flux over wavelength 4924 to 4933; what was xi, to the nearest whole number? 9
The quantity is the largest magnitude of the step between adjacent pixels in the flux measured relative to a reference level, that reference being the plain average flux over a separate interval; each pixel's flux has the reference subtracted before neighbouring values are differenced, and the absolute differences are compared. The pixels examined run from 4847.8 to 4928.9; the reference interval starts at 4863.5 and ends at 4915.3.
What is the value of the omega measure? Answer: 1.3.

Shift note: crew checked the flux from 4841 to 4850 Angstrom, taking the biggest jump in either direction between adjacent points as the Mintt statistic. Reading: 0.53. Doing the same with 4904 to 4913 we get 0.30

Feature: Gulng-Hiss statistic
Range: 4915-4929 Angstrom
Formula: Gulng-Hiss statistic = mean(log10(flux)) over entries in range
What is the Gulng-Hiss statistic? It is 0.94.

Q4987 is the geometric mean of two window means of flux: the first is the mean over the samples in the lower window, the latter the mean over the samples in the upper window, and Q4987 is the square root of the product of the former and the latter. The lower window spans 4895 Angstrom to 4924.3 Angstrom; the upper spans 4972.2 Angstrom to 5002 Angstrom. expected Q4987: 7.46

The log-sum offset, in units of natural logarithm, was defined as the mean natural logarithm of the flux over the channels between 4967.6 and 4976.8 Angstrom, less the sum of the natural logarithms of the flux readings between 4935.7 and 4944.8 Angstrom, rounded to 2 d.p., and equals -7.58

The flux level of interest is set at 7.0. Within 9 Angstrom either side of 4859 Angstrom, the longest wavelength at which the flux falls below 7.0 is 4864.61 Angstrom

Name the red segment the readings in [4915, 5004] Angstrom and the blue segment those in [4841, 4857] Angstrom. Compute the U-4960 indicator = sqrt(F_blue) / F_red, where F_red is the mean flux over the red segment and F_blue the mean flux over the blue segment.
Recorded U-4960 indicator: 0.309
